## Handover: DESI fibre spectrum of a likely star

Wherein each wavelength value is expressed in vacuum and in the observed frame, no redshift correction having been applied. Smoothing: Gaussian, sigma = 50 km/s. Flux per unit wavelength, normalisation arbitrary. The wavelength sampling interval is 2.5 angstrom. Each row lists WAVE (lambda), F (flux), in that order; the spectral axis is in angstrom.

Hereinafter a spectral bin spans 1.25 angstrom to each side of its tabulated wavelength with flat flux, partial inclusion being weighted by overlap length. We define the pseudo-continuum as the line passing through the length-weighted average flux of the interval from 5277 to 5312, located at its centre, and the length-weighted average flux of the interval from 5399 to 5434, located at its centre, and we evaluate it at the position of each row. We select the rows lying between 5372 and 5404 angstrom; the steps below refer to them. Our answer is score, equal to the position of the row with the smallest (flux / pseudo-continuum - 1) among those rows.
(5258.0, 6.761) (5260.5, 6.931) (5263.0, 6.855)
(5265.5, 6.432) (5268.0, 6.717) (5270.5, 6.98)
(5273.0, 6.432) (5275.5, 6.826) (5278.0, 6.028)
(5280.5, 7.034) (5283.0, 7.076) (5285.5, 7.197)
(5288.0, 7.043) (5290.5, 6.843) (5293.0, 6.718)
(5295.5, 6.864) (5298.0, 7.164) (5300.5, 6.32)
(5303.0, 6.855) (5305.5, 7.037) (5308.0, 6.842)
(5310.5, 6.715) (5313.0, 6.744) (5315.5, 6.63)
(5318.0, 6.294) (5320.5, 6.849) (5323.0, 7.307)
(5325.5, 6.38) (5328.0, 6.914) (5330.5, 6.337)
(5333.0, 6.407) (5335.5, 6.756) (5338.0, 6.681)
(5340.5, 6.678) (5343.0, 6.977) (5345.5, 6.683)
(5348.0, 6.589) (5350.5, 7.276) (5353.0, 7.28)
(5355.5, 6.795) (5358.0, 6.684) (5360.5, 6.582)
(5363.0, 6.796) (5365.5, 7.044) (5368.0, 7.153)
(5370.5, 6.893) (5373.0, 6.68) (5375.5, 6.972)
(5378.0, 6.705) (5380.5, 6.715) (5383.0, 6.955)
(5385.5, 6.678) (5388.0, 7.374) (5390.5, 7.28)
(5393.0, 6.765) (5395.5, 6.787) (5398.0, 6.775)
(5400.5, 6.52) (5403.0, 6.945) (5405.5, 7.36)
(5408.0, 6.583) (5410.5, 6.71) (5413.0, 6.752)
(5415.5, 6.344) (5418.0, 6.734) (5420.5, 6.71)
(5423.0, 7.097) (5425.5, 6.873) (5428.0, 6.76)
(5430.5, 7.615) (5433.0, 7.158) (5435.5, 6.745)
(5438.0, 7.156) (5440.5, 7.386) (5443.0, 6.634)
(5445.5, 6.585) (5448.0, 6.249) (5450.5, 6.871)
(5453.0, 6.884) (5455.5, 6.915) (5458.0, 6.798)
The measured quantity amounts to 5400.5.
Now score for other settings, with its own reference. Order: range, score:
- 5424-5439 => 5435.5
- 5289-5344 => 5318.0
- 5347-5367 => 5360.5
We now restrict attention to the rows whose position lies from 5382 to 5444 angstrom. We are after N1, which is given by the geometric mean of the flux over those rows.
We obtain 6.90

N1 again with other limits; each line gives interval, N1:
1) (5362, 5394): 6.92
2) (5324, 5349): 6.64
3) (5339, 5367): 6.85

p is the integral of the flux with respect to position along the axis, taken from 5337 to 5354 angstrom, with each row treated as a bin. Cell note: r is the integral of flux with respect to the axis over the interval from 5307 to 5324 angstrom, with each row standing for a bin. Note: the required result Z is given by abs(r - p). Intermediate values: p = 117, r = 115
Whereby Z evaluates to 2.0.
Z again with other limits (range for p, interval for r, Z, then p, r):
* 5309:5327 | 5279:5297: 4.5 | 121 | 125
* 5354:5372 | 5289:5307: 0.4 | 123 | 123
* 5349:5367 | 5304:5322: 3.3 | 125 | 121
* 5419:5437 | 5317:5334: 12.8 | 126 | 113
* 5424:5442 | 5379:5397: 2.9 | 128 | 125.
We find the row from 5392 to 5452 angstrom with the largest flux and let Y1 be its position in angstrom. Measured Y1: 5430.5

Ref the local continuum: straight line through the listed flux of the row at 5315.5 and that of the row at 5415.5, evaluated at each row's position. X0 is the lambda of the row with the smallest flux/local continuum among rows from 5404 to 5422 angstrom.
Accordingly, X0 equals 5415.5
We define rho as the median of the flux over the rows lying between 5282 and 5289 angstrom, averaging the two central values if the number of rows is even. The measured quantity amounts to 7.08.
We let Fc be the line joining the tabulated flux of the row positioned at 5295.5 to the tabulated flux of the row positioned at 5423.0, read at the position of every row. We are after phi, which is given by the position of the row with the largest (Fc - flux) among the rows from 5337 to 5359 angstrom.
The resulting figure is 5348.0 angstrom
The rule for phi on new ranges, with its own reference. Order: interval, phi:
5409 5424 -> 5415.5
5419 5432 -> 5420.5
